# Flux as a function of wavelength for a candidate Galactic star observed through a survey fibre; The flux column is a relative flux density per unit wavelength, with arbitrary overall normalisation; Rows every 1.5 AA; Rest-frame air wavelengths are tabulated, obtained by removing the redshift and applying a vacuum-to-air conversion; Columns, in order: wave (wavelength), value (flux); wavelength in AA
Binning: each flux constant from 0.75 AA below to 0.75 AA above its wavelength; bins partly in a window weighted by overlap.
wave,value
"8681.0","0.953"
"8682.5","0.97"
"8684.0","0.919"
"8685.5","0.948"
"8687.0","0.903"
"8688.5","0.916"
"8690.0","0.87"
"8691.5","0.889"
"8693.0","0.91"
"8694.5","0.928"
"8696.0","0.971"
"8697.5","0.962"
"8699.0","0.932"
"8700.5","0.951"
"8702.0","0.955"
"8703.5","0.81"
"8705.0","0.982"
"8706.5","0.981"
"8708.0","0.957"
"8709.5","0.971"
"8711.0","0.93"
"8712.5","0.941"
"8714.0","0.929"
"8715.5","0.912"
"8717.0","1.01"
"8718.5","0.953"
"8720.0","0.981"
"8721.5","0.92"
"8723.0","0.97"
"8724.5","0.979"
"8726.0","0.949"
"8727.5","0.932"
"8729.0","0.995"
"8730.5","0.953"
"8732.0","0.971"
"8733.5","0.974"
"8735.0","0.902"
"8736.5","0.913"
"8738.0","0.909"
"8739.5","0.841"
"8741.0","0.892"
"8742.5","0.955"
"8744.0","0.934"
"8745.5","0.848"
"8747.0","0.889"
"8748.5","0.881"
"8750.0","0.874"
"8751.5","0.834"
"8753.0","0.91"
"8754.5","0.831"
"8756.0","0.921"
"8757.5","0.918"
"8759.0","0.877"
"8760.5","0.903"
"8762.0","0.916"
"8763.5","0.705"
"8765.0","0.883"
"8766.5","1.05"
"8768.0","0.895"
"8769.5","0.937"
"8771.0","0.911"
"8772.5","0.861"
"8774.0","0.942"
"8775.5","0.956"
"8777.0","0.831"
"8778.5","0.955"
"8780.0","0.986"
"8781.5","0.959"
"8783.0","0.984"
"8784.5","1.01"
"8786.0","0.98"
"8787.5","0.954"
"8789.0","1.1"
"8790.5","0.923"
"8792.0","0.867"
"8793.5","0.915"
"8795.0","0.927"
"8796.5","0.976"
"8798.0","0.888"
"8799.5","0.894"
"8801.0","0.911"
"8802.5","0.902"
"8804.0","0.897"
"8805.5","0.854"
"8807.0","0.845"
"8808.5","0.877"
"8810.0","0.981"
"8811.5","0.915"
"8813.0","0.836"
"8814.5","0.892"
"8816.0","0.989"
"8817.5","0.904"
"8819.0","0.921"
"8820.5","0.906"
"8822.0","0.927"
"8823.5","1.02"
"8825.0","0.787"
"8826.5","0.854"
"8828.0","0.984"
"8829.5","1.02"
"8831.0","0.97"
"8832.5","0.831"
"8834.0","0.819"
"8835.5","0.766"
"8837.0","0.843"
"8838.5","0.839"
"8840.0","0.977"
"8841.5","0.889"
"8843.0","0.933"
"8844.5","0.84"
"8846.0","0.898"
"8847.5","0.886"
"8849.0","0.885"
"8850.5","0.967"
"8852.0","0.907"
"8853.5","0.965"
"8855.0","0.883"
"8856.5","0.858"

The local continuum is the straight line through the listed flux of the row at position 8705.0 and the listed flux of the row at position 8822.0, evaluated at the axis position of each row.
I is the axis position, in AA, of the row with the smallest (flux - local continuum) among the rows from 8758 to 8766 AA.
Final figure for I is 8763.5 AA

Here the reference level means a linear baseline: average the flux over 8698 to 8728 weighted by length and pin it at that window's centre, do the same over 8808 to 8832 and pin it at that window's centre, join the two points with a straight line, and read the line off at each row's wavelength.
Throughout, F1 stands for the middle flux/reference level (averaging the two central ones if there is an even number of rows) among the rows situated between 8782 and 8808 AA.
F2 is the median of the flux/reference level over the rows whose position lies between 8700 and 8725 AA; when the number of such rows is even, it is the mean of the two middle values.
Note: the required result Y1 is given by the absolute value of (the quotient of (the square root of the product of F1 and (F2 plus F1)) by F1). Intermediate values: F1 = 0.984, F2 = 1.01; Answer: 1.42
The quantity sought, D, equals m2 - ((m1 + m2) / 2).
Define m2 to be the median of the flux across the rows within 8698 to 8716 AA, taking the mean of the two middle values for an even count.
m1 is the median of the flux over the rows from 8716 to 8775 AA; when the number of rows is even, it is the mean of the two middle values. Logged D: 0.015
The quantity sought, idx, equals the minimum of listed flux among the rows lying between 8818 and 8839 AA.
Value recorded 0.766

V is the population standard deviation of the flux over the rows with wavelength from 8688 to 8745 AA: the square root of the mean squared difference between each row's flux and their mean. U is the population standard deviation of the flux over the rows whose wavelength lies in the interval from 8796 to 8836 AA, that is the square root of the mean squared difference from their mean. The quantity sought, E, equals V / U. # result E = 0.62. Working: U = 0.066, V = 0.041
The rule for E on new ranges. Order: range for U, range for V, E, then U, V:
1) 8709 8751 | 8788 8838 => 1.66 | 0.042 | 0.070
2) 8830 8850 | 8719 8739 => 0.52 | 0.058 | 0.030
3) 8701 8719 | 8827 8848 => 1.50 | 0.048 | 0.072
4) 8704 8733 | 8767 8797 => 2.20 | 0.026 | 0.057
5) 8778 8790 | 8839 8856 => 0.92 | 0.045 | 0.041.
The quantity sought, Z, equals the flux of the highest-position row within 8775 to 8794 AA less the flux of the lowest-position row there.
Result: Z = -0.04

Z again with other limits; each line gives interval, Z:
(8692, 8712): 0.02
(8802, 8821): 0.00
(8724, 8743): -0.02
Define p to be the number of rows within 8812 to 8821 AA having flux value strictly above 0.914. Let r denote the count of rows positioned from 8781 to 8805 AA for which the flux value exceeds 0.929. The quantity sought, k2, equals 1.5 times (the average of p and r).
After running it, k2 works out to 7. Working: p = 2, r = 7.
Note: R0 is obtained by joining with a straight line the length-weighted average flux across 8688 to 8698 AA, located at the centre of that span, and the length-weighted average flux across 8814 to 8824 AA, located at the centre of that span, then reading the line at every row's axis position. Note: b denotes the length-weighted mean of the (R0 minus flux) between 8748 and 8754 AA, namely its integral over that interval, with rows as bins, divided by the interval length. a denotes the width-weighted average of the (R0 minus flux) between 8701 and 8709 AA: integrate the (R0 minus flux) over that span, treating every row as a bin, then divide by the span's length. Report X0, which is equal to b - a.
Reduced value 0.072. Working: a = -0.02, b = 0.055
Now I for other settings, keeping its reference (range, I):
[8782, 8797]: 8792.0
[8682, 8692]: 8690.0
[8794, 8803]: 8798.0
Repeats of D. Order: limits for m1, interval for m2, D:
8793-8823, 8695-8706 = 0.025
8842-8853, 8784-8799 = 0.021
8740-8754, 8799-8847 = 0.004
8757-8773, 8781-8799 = 0.027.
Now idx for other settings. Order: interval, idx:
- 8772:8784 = 0.831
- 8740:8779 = 0.705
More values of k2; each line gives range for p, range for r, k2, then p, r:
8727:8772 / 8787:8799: 11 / 12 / 3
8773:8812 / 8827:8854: 17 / 16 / 7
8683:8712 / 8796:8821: 13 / 14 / 3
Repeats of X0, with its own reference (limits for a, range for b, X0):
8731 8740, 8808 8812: 0.003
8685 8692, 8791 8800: 0.006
